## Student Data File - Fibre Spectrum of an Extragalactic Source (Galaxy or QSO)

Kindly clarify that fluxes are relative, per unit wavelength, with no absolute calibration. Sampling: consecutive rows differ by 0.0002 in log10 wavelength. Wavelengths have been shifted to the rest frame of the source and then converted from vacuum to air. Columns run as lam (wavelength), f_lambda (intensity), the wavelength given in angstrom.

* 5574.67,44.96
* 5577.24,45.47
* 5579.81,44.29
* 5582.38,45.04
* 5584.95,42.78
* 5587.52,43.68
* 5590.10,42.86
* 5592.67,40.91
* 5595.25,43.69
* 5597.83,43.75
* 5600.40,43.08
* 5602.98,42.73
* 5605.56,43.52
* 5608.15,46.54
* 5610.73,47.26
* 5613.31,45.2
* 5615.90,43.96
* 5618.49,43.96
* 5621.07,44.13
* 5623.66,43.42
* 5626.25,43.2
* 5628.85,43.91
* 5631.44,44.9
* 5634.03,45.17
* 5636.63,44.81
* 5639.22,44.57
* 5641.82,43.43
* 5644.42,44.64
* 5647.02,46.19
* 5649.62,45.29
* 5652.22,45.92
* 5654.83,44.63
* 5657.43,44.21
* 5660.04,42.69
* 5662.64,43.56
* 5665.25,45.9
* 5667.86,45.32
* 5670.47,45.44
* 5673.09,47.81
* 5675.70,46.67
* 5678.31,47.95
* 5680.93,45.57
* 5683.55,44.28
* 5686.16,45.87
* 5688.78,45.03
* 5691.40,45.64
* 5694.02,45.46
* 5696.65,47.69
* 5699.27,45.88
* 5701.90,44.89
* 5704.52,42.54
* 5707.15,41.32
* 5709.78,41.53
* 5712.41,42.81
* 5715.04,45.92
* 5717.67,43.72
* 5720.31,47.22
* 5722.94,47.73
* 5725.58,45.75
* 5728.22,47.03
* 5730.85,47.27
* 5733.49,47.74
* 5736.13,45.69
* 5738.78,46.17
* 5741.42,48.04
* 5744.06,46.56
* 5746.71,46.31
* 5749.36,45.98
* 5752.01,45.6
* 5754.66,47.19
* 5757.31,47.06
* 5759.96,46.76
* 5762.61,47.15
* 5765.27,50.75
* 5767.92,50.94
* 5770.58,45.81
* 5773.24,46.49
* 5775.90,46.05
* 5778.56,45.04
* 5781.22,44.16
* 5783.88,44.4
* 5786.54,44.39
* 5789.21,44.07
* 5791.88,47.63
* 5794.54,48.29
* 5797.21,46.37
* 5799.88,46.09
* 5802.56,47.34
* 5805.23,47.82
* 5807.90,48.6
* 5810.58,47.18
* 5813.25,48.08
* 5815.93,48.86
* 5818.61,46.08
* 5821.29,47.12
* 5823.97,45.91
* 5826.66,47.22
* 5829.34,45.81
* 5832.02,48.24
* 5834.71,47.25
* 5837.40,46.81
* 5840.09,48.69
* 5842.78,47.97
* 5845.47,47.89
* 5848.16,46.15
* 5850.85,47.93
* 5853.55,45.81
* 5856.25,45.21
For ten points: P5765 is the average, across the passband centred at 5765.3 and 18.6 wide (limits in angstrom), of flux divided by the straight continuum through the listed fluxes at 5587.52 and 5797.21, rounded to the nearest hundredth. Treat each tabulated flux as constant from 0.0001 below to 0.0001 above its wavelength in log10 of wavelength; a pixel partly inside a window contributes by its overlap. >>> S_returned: 1.04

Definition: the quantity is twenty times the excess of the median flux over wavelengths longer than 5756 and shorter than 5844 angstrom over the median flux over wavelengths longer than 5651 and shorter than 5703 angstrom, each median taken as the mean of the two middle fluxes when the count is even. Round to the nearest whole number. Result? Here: 32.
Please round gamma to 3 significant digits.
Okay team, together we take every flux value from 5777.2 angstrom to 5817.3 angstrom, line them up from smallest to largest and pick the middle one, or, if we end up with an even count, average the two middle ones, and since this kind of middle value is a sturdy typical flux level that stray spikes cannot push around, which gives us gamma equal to 47.2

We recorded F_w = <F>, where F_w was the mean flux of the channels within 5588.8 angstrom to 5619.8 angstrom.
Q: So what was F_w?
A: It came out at 44.0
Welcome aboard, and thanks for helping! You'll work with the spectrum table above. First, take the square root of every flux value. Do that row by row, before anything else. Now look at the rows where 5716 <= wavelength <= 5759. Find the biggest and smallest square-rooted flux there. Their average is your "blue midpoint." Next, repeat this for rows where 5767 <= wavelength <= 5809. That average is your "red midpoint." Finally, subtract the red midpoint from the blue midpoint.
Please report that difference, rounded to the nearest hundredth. -0.12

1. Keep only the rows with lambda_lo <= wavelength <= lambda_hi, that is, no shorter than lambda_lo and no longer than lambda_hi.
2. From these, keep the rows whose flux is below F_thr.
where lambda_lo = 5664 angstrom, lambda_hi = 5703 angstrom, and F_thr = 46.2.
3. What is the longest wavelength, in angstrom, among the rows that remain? 5701.90 angstrom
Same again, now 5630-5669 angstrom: 5667.86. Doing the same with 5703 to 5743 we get 5738.78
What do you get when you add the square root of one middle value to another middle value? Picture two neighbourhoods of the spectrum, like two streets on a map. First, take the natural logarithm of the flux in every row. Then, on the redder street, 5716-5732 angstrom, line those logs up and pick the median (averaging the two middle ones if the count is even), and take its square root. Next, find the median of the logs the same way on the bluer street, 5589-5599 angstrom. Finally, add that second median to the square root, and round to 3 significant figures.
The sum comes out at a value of 5.73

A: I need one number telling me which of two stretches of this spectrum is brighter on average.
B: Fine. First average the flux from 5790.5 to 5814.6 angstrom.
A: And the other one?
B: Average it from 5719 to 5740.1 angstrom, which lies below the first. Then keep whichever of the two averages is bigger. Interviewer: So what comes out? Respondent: 47.5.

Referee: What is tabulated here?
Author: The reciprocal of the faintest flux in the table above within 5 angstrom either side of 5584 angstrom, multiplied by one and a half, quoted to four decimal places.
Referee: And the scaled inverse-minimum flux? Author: 0.0351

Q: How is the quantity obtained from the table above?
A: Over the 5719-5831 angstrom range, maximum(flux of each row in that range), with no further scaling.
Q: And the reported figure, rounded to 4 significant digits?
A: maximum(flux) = 50.94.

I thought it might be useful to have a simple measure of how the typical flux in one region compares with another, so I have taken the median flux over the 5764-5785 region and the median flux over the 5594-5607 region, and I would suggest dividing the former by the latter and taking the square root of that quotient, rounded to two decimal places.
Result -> 1.03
